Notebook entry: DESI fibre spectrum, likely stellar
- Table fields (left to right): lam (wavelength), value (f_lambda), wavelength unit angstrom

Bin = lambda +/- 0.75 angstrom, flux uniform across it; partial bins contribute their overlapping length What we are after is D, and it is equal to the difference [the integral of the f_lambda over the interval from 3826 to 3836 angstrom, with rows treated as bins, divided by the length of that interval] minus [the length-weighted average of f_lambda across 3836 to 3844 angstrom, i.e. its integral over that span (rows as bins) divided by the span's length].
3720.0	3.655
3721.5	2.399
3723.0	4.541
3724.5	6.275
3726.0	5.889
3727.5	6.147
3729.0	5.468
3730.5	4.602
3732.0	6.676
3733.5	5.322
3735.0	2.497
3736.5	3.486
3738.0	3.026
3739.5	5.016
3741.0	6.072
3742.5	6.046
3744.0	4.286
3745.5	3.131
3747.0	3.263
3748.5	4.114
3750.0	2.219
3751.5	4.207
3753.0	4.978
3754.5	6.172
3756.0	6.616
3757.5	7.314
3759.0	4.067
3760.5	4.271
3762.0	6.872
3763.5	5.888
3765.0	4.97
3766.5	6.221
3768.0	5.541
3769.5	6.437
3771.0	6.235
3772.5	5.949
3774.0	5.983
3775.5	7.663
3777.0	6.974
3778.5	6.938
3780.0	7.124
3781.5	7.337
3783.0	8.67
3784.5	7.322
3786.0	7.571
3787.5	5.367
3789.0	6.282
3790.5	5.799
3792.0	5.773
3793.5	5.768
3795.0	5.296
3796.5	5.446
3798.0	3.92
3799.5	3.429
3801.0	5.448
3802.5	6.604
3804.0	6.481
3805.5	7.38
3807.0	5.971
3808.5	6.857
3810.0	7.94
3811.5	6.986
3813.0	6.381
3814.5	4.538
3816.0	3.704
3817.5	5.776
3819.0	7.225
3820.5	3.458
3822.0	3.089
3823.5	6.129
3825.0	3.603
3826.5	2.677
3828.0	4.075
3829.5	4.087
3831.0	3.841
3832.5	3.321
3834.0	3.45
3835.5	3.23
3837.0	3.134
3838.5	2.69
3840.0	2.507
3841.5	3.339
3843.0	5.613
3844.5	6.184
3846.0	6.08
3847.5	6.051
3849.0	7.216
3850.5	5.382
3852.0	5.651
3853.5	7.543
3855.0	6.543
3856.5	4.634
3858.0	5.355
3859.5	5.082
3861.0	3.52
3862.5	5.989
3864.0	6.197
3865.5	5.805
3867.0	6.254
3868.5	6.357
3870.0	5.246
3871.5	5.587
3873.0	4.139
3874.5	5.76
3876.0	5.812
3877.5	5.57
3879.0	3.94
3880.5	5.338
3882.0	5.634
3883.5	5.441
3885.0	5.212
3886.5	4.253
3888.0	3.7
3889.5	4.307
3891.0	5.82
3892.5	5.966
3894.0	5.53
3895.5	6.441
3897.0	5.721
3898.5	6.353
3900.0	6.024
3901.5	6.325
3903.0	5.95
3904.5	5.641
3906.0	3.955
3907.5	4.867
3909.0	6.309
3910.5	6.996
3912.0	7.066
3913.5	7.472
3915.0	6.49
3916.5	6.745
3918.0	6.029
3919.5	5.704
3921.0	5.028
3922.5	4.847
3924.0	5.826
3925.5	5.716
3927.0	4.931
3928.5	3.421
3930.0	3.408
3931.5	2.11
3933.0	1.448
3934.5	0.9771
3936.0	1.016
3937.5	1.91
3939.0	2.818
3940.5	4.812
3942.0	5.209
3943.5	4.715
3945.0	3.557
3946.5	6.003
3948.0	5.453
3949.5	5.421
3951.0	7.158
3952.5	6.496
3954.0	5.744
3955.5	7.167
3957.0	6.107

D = 0.0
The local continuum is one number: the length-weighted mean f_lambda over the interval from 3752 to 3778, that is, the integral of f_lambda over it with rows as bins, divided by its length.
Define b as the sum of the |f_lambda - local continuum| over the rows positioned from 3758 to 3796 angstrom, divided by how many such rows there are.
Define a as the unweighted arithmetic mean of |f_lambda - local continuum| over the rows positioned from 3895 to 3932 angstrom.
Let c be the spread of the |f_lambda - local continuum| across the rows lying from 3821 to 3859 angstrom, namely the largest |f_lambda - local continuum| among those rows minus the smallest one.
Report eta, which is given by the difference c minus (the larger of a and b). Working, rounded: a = 0.93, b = 0.8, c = 3.44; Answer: 2.5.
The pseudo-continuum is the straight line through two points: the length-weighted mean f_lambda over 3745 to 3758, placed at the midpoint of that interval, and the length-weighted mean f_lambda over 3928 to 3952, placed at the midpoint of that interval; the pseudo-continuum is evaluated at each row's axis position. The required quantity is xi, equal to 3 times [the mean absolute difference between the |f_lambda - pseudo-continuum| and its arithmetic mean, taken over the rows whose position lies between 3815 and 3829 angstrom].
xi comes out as 1.8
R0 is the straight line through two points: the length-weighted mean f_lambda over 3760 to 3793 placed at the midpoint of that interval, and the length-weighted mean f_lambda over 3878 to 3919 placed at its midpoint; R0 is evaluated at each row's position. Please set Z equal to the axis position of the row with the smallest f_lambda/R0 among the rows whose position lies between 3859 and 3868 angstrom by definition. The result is 3861.0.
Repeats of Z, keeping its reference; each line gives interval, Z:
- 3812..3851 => 3840.0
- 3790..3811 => 3799.5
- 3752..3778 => 3759.0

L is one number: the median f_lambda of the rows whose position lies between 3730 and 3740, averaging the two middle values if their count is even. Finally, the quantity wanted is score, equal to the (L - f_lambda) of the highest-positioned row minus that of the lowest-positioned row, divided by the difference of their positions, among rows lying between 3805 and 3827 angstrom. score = 0.22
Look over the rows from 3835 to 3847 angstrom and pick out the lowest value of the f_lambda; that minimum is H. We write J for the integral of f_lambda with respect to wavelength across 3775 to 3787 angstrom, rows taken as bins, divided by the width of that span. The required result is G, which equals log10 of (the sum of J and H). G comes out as 1.00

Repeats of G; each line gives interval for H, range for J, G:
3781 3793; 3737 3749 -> 0.99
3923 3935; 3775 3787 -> 0.92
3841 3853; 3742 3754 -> 0.87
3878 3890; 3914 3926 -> 0.98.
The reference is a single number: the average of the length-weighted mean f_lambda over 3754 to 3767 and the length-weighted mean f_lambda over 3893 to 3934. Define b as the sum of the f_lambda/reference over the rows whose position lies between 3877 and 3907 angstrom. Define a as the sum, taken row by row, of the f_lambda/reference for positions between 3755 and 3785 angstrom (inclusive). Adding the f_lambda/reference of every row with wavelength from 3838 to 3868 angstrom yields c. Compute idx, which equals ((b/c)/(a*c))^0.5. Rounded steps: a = 23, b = 19.1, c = 19.2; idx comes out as 0.048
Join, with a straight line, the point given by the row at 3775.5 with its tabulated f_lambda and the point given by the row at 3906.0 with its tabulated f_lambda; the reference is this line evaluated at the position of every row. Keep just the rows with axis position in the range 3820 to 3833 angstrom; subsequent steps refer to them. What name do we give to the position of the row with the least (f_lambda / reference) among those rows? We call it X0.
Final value 3826.5 angstrom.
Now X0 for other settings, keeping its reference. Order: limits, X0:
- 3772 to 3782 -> 3772.5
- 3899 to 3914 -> 3906.0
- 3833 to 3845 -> 3840.0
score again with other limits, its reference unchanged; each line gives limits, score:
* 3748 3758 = -0.36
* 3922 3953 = -0.05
